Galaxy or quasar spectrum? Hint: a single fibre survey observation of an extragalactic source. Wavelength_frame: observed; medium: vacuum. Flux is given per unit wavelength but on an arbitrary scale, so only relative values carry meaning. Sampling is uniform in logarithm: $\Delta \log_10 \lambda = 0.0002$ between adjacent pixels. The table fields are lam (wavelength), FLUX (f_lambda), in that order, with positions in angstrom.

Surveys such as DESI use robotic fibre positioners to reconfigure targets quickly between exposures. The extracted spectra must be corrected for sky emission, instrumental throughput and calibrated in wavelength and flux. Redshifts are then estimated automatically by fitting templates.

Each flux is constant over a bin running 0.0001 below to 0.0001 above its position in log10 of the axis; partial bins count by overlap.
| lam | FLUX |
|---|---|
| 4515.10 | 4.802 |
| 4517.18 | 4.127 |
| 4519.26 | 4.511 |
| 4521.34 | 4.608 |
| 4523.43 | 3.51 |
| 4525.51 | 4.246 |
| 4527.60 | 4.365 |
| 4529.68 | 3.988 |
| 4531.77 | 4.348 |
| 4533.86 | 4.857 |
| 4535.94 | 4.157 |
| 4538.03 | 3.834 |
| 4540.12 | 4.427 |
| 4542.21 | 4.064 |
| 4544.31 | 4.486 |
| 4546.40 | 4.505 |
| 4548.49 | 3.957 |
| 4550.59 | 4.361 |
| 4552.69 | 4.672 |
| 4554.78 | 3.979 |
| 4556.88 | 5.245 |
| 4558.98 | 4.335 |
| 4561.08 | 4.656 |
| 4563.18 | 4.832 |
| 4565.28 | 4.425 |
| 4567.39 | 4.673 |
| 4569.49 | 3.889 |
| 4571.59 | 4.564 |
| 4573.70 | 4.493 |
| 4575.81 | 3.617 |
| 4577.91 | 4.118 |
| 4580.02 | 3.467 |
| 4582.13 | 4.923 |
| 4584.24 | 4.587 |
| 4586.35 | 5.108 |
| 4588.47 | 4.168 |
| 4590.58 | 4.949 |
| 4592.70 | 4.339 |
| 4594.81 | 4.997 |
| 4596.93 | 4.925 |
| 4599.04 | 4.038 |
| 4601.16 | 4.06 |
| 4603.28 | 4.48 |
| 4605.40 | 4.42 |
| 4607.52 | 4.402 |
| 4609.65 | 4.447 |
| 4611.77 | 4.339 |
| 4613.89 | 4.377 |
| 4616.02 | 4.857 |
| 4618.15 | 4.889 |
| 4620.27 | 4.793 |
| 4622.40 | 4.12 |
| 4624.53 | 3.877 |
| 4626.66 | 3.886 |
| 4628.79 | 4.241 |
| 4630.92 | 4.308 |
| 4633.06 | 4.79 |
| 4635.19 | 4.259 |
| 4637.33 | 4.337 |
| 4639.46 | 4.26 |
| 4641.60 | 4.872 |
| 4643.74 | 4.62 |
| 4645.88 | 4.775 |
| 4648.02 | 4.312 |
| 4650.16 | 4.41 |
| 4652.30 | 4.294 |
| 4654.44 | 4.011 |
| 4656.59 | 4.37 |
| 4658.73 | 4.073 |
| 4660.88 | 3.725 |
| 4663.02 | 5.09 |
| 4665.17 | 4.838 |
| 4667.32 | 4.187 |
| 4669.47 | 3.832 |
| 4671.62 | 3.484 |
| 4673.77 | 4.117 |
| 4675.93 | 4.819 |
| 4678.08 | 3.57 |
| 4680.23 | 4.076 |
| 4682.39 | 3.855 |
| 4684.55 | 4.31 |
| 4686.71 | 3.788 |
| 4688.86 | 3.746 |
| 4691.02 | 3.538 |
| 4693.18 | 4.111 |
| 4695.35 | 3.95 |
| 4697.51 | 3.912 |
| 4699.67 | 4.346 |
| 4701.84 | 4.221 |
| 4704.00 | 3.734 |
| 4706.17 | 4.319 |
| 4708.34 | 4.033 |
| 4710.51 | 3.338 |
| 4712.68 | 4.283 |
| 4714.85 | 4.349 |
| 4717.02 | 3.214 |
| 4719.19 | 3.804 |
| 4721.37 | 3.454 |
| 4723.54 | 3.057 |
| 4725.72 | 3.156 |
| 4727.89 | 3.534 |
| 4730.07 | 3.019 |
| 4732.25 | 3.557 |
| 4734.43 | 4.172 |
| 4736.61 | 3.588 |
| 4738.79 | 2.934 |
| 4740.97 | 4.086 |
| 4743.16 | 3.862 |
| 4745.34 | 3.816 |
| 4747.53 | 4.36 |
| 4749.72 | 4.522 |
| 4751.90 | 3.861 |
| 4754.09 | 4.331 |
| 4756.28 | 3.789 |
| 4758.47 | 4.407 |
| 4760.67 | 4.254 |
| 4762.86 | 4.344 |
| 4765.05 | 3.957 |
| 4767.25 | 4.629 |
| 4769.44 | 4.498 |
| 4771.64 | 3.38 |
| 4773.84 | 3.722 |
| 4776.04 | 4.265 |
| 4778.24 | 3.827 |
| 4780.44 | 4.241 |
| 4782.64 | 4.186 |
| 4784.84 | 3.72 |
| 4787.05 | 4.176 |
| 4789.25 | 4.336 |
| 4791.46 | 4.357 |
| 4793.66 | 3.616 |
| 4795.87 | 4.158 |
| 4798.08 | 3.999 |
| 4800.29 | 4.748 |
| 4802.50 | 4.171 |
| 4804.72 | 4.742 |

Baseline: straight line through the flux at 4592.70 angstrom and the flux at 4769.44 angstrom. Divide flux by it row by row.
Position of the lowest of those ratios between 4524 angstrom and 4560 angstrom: 4538.03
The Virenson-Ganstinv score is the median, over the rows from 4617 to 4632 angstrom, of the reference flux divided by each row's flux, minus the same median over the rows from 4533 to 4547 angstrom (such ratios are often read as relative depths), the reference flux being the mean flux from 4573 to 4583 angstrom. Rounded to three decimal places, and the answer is 0.041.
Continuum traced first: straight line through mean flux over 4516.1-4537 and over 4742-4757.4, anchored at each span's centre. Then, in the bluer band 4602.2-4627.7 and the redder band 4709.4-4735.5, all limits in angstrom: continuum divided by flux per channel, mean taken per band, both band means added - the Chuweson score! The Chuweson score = 2.12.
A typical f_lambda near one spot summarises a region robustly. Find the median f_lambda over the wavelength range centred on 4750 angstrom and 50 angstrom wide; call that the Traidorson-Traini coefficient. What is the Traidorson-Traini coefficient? 3.9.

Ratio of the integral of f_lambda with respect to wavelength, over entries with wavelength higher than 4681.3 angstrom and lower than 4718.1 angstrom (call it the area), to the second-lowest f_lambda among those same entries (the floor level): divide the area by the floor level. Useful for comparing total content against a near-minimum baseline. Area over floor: 43.5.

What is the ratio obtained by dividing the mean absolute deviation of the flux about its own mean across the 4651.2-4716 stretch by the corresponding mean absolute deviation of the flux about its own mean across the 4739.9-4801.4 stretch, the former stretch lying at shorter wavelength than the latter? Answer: 1.11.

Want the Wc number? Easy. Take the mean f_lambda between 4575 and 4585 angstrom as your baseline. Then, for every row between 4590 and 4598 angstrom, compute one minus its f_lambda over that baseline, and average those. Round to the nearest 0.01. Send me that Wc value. -0.16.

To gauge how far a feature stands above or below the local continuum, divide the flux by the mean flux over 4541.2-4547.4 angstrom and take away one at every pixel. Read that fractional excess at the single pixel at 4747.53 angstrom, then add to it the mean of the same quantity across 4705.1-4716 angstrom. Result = -0.064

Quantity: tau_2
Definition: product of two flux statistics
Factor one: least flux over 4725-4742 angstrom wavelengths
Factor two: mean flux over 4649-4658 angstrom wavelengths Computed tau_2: 12.5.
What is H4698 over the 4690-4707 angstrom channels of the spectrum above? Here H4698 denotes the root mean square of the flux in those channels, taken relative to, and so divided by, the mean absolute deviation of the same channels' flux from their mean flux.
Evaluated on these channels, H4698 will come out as 17.3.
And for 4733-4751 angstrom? 10.7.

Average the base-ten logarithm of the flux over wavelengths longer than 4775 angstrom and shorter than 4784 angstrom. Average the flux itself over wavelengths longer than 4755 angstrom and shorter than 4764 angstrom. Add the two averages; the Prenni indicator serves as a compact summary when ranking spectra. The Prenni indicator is 4.81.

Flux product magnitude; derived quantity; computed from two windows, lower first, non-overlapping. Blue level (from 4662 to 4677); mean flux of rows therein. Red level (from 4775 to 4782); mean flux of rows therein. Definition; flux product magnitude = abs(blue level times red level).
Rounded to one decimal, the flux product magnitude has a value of 17.8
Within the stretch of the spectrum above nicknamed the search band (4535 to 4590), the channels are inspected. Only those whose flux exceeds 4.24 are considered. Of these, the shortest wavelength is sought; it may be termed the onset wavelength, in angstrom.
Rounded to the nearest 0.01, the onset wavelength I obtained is 4540.12 angstrom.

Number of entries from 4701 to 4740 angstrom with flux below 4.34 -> 17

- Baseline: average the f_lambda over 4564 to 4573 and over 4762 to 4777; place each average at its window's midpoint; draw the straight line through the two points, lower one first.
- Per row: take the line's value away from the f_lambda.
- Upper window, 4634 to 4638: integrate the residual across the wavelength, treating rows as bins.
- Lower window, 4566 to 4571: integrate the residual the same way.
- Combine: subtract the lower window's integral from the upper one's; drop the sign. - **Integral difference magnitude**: 0.46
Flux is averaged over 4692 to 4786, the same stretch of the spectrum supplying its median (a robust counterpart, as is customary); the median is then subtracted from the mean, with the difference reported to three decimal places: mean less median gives -0.040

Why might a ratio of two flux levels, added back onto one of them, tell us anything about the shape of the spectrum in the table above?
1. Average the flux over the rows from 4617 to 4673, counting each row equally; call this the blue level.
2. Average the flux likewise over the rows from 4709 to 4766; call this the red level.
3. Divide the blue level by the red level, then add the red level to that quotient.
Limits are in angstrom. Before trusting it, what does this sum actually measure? 4.95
